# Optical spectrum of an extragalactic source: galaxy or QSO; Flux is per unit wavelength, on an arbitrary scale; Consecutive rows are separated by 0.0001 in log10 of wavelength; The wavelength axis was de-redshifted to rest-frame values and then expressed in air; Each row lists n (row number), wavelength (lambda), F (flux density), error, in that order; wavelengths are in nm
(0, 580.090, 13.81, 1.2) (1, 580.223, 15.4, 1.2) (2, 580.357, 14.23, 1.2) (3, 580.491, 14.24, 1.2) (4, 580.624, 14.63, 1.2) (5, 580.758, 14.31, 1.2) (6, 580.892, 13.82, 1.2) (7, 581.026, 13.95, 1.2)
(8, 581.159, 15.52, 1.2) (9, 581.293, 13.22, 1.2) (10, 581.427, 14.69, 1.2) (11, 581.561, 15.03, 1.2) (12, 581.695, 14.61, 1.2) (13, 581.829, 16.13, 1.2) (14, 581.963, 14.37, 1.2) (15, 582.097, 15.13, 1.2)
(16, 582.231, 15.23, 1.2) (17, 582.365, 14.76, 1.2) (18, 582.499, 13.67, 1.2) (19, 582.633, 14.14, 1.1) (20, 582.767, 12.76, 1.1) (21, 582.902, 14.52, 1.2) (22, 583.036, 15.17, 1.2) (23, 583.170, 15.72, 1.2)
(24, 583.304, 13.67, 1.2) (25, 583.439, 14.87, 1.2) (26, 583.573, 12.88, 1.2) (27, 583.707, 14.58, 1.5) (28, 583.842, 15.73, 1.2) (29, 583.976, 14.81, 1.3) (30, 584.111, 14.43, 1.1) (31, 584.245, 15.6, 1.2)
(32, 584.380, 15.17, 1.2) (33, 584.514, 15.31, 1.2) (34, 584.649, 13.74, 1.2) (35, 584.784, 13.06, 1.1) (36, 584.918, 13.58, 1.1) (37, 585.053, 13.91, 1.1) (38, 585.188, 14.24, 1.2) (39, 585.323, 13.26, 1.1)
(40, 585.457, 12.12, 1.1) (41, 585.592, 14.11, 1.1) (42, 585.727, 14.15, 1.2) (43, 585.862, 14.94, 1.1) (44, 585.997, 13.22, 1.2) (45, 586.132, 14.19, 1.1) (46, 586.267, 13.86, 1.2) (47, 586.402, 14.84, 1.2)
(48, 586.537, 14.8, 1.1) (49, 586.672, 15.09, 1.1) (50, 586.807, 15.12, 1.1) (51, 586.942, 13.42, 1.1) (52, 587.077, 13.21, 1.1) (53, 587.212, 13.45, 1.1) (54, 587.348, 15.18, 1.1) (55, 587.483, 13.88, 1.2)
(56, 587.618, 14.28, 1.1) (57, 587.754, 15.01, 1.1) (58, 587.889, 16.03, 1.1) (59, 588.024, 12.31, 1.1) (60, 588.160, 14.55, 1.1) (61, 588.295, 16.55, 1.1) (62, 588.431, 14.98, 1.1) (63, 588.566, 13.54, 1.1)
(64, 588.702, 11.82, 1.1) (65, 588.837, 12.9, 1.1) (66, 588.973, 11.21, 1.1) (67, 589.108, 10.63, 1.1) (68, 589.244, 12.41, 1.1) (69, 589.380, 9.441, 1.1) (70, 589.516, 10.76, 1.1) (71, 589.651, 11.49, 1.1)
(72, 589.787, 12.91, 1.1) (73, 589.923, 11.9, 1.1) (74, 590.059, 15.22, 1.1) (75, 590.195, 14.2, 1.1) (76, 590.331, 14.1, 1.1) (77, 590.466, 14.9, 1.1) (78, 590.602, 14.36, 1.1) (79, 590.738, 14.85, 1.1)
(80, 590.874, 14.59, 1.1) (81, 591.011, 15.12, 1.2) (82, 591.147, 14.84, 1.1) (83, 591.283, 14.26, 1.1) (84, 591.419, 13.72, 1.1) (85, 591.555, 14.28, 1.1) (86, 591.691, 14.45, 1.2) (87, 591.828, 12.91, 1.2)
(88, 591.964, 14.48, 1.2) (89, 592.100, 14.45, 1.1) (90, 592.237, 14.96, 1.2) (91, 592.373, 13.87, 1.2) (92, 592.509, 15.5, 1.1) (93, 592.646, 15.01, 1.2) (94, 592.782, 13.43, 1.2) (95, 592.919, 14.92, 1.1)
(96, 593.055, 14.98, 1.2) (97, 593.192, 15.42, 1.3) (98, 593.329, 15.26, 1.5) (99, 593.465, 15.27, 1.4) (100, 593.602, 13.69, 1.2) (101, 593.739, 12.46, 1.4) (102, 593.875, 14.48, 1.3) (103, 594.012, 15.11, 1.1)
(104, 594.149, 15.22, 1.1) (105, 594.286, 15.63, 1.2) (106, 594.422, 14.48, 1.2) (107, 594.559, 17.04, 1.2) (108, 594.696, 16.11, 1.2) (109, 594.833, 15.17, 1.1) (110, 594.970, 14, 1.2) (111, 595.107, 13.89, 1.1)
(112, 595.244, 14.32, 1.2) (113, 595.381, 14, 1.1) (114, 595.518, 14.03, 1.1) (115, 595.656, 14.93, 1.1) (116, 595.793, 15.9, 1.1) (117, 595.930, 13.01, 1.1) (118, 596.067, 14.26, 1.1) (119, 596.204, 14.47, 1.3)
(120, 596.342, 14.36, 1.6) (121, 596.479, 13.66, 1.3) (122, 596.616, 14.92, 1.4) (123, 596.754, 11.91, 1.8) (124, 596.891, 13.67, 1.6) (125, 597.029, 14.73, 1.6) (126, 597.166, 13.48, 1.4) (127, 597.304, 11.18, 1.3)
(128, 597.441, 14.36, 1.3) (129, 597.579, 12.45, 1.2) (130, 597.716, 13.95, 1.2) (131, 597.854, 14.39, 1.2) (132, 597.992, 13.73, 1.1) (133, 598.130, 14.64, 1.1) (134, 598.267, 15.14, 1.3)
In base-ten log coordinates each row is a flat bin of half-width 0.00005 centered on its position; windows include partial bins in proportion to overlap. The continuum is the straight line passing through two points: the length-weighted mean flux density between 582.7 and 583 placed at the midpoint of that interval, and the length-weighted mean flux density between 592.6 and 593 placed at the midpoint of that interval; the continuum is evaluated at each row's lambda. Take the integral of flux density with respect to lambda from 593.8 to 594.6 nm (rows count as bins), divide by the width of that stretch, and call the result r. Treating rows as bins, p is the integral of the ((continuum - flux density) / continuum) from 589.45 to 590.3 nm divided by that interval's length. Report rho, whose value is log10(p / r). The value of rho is -2.2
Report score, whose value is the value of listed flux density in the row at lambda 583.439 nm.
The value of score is 14.87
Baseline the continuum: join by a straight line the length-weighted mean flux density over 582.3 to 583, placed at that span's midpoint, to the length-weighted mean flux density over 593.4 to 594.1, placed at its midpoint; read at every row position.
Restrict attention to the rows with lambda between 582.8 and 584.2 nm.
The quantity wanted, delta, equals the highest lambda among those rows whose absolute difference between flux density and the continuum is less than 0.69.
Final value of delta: 584.111 nm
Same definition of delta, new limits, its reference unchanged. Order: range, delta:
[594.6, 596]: 595.656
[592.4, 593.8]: 593.602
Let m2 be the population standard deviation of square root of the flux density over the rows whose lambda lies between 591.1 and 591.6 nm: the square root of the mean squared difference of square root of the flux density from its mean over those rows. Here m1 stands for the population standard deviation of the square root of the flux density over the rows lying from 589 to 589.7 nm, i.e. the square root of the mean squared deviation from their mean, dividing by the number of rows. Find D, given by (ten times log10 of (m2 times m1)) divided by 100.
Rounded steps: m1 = 0.15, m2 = 0.05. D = -0.21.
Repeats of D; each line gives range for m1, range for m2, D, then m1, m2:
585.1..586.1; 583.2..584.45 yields -0.19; 0.12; 0.11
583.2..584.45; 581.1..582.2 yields -0.19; 0.11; 0.11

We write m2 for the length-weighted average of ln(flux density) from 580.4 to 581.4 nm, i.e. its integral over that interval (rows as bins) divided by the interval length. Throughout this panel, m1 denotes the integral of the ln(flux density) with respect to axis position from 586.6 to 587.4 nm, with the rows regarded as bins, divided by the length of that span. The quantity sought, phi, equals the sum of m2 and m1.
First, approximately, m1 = 2.65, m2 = 2.66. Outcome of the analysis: 5.31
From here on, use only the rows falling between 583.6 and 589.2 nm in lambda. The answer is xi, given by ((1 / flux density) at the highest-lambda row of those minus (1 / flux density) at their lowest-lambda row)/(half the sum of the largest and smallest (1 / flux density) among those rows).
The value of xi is 0.33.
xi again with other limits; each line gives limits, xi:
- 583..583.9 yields -0.03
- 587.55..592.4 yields 0.02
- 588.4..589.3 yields 0.17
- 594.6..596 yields 0.21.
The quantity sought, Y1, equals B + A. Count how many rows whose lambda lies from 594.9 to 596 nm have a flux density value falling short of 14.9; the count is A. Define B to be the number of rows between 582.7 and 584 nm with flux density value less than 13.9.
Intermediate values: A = 6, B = 3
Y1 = 9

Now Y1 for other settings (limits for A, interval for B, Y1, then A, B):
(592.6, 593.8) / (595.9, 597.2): 8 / 3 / 5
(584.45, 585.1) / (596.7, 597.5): 8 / 4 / 4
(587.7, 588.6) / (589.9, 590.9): 4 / 3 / 1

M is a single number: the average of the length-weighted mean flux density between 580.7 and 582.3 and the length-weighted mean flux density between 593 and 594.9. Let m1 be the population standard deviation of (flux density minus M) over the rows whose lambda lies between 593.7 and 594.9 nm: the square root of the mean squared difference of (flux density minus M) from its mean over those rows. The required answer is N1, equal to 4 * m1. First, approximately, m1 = 1.19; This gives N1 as 4.8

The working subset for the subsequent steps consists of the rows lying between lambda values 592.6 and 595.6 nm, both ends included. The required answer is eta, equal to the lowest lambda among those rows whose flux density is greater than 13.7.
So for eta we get 592.646 nm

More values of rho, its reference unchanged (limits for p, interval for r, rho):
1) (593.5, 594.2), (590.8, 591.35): -2.8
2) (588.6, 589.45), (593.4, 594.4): -1.9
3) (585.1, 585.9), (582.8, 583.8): -3.0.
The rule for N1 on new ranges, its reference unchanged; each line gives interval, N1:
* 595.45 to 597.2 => 3.8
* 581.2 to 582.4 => 2.9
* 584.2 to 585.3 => 3.5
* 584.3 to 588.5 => 4.0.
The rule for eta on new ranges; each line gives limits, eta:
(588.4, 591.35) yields 588.431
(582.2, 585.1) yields 582.231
